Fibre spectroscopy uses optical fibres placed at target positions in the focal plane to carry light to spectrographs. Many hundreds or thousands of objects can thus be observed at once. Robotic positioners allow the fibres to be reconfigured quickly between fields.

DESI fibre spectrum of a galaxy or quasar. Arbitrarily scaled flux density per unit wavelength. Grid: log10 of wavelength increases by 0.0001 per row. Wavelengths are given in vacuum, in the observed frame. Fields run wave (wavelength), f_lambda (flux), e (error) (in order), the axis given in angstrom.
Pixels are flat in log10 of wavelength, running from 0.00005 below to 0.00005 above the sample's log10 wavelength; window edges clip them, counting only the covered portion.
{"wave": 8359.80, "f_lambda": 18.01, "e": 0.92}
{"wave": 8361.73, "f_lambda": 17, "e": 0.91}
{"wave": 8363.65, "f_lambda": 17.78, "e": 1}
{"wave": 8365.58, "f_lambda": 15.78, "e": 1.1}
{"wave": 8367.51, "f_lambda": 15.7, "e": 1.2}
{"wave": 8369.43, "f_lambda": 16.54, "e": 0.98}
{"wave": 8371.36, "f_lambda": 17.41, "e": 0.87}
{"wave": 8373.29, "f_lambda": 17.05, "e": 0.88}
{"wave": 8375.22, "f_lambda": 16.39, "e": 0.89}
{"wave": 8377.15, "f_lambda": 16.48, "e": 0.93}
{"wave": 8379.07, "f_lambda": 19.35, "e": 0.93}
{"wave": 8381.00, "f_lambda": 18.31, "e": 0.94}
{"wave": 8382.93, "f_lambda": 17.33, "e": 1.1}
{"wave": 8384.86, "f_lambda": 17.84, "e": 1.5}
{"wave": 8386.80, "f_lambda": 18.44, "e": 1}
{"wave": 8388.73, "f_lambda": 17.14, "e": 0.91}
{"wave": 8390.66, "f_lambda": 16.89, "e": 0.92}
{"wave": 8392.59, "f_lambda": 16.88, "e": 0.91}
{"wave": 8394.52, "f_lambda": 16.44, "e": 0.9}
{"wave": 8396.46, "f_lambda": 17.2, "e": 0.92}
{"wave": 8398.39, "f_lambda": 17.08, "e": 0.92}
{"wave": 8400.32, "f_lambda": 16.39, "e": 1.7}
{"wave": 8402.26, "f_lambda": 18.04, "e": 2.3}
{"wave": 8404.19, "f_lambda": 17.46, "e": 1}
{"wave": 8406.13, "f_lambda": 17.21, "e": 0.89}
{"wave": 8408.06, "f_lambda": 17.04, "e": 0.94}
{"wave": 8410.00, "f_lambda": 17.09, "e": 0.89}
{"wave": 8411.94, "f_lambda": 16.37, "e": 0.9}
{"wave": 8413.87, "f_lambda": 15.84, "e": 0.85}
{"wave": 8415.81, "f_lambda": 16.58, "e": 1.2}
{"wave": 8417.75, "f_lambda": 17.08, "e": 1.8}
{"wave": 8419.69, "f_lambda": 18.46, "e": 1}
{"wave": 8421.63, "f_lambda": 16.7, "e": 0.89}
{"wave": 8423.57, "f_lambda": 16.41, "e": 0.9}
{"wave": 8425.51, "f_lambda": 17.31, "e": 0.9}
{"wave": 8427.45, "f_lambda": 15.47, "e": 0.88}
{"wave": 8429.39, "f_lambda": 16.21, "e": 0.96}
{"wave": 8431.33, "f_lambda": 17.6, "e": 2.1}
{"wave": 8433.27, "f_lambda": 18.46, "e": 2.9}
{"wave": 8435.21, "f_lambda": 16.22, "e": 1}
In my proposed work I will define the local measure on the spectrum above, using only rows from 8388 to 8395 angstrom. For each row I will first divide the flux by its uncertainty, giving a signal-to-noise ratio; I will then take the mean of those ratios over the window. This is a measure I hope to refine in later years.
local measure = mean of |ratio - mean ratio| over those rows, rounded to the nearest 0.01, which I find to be 0.19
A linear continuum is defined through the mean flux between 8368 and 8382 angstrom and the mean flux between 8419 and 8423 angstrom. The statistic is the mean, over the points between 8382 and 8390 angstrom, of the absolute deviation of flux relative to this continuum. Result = 0.45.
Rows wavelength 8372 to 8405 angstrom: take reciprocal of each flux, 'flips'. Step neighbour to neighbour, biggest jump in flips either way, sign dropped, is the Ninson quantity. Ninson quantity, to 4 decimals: 0.0090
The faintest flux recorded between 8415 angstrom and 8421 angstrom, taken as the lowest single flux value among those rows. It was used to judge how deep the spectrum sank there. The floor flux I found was 16.58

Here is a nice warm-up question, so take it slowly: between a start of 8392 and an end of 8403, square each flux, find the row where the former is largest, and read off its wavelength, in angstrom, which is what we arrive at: 8402.26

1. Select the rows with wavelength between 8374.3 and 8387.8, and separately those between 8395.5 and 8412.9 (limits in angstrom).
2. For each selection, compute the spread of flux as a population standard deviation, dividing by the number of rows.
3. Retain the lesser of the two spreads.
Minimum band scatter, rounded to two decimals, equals 0.48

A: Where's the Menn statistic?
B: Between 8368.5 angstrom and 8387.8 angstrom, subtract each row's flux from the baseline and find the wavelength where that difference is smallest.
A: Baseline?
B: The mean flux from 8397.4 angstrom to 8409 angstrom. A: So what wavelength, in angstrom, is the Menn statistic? 8379.07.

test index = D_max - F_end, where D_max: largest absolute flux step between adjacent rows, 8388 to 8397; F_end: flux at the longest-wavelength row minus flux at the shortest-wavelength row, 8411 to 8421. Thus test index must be -1.3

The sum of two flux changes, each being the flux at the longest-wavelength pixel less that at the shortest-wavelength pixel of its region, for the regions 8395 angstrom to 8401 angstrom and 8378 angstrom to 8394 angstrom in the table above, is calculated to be -3.3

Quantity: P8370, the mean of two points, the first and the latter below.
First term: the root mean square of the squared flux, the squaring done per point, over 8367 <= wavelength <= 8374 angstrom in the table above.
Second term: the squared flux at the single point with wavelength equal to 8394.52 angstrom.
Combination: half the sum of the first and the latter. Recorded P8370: 275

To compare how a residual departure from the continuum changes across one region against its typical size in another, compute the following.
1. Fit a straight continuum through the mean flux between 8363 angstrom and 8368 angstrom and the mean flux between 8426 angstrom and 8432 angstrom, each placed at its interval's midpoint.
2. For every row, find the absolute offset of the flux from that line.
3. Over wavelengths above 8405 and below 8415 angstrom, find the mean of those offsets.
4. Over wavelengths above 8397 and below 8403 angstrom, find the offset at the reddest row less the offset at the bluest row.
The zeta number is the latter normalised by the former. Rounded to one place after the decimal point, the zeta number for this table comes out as 1.8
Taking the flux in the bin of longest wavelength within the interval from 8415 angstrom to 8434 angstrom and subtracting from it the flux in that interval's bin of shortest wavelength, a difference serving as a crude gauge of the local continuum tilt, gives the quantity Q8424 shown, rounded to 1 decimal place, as 1.9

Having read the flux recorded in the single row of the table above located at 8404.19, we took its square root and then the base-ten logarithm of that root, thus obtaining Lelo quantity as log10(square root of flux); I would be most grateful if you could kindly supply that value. 0.621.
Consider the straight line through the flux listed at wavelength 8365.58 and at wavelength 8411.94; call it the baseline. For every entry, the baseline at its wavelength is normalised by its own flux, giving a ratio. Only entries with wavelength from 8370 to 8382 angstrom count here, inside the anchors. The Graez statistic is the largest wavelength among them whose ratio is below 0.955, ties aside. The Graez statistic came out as 8381.00 angstrom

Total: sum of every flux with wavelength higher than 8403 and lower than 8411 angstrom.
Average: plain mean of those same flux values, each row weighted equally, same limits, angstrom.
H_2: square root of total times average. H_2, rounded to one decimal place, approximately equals 34.4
